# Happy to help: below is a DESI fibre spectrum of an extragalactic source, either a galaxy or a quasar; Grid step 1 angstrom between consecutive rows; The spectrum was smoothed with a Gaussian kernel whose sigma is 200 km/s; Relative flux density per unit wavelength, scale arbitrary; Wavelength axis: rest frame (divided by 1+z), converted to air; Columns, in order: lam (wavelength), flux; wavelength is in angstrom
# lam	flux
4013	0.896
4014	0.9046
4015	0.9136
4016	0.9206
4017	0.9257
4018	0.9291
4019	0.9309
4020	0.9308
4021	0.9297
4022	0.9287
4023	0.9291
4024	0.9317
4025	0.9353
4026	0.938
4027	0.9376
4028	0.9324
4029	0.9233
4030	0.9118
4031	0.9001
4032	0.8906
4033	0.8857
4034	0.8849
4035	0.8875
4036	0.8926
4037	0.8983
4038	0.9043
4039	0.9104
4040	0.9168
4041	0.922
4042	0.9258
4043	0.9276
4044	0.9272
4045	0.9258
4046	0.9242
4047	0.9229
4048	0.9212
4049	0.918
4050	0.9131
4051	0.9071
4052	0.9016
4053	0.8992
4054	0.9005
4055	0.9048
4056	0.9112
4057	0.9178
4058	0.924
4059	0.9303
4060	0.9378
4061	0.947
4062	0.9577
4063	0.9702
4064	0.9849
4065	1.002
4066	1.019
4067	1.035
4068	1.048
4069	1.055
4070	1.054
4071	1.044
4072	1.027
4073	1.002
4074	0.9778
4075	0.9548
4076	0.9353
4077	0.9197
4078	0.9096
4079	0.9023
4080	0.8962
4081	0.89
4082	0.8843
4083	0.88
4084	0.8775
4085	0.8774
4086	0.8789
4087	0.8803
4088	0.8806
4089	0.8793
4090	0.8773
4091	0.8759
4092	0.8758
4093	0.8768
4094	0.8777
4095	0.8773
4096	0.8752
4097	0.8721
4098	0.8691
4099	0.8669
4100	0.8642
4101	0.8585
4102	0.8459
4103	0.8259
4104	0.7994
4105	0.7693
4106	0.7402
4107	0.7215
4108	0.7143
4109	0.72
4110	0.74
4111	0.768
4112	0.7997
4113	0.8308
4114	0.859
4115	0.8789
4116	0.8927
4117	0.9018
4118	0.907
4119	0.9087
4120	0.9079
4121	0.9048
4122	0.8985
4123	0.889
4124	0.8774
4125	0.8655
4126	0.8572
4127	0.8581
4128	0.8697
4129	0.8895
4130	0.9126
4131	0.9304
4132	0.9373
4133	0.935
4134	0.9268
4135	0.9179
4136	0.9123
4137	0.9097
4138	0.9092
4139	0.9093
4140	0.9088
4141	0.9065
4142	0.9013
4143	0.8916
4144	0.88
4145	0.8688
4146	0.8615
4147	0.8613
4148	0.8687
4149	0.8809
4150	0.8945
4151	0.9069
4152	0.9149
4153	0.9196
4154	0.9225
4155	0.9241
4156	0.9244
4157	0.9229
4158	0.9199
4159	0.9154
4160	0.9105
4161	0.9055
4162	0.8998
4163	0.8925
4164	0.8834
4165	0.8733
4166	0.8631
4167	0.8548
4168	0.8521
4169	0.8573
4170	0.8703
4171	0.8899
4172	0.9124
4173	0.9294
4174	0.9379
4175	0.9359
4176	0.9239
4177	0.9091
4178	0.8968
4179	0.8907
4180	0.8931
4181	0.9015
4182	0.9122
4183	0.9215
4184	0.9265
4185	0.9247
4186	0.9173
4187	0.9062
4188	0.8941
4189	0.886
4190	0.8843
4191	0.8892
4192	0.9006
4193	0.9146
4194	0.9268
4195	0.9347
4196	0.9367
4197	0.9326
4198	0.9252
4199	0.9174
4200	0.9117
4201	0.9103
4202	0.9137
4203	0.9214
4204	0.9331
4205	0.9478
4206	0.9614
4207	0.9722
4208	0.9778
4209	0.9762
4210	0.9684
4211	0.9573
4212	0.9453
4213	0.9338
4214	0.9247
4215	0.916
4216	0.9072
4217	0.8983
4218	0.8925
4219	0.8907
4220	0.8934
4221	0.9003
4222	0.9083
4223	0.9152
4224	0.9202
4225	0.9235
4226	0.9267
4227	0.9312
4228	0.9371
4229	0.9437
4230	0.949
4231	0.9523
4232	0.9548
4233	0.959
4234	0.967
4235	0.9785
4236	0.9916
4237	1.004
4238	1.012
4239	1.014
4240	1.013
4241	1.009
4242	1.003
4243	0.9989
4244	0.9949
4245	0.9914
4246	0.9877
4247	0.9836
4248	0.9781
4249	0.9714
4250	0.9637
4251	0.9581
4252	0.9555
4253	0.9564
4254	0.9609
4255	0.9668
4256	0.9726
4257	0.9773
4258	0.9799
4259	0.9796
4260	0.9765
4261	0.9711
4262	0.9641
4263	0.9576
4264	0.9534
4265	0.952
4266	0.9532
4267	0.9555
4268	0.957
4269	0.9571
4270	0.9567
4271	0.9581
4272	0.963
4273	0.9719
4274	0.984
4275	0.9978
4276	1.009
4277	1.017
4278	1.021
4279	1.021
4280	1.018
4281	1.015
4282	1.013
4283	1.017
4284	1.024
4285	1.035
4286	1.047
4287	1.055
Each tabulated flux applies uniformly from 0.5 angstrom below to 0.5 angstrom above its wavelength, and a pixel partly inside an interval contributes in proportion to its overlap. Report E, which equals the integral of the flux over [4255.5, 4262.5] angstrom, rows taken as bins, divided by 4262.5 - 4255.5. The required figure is 0.97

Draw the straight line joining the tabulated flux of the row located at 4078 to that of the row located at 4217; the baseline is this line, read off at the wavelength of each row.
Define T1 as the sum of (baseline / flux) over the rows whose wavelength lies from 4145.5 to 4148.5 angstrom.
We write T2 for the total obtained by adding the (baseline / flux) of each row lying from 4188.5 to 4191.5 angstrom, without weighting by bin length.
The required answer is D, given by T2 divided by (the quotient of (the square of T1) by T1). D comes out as 0.971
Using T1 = 3.14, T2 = 3.05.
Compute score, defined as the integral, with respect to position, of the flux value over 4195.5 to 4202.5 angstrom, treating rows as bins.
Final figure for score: 6.45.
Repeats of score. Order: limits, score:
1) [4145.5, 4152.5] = 6.19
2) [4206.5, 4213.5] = 6.73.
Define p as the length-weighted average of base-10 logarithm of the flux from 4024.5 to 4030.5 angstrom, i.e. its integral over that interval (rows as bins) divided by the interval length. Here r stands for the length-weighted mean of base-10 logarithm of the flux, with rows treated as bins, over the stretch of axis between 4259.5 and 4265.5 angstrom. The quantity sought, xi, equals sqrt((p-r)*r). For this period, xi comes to 0.016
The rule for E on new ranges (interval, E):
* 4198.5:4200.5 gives 0.91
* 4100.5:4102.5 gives 0.85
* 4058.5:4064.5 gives 0.95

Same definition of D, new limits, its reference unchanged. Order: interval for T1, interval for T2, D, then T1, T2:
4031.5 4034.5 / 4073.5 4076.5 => 0.925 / 3.09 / 2.86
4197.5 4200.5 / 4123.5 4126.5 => 1.066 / 2.94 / 3.14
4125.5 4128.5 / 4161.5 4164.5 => 0.963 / 3.15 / 3.04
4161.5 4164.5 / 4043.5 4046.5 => 0.974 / 3.04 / 2.96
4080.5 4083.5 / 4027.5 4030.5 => 0.964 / 3.08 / 2.97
